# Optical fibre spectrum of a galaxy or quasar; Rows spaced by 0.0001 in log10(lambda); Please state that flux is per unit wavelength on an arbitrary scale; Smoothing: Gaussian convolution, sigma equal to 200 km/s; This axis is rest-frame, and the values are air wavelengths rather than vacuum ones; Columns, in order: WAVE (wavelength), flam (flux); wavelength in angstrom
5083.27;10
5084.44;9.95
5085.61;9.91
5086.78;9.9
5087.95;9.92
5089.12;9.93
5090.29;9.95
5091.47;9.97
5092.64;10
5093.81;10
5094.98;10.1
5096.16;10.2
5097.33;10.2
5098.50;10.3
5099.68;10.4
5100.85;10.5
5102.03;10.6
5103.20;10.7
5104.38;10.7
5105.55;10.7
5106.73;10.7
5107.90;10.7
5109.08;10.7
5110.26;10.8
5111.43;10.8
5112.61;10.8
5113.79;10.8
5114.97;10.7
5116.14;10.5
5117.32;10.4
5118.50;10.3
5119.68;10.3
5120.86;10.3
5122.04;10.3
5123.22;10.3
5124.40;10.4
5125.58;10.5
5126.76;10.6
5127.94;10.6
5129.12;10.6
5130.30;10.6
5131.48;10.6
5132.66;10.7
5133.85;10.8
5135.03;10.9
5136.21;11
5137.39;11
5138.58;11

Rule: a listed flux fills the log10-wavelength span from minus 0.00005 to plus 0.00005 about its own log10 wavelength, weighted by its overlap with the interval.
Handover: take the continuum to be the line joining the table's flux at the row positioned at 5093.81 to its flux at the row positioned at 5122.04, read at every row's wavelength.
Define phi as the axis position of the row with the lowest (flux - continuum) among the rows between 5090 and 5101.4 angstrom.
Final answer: 5090.29 angstrom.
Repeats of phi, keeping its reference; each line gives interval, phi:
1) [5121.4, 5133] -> 5123.22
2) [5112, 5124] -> 5123.22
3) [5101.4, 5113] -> 5102.03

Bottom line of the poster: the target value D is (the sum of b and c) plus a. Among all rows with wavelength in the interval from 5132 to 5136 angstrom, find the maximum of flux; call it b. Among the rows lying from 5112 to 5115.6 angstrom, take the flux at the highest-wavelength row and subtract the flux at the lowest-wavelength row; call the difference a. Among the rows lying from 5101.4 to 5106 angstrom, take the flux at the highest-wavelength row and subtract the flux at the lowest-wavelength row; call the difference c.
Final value 10.9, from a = -0.1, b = 10.9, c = 0.1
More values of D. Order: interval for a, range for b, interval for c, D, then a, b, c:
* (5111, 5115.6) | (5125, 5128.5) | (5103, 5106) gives 10.5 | -0.1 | 10.6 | 0.0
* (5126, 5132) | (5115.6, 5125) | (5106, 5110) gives 10.5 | 0.0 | 10.5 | 0.0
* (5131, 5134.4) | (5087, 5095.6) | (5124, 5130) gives 10.5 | 0.2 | 10.1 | 0.2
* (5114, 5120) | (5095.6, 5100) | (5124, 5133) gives 10.3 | -0.4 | 10.4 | 0.3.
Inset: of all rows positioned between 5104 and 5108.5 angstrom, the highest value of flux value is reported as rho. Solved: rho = 10.7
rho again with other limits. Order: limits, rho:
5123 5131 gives 10.6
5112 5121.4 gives 10.8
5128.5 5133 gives 10.7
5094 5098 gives 10.2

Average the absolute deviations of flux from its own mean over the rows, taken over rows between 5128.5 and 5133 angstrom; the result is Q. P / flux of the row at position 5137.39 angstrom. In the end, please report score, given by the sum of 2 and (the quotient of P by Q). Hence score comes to 295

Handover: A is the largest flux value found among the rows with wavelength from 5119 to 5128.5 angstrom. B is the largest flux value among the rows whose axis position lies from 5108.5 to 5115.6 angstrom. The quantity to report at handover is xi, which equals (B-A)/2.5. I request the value 0.08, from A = 10.6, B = 10.8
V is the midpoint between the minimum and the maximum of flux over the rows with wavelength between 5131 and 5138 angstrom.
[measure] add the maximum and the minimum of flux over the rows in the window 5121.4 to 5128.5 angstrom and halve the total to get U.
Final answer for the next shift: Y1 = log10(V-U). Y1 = -0.5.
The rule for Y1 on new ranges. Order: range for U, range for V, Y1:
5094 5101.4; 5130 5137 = -0.3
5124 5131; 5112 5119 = -1.3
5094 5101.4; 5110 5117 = -0.5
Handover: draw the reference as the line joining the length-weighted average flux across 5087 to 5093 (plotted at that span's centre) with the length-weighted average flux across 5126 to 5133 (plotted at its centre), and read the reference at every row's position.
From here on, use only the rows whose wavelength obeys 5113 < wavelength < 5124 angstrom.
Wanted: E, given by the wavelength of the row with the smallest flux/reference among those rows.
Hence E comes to 5123.22 angstrom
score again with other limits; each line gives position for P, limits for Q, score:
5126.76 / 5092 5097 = 143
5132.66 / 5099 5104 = 109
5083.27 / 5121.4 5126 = 135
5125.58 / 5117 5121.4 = 282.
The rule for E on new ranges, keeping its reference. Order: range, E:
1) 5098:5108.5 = 5098.50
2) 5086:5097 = 5093.81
